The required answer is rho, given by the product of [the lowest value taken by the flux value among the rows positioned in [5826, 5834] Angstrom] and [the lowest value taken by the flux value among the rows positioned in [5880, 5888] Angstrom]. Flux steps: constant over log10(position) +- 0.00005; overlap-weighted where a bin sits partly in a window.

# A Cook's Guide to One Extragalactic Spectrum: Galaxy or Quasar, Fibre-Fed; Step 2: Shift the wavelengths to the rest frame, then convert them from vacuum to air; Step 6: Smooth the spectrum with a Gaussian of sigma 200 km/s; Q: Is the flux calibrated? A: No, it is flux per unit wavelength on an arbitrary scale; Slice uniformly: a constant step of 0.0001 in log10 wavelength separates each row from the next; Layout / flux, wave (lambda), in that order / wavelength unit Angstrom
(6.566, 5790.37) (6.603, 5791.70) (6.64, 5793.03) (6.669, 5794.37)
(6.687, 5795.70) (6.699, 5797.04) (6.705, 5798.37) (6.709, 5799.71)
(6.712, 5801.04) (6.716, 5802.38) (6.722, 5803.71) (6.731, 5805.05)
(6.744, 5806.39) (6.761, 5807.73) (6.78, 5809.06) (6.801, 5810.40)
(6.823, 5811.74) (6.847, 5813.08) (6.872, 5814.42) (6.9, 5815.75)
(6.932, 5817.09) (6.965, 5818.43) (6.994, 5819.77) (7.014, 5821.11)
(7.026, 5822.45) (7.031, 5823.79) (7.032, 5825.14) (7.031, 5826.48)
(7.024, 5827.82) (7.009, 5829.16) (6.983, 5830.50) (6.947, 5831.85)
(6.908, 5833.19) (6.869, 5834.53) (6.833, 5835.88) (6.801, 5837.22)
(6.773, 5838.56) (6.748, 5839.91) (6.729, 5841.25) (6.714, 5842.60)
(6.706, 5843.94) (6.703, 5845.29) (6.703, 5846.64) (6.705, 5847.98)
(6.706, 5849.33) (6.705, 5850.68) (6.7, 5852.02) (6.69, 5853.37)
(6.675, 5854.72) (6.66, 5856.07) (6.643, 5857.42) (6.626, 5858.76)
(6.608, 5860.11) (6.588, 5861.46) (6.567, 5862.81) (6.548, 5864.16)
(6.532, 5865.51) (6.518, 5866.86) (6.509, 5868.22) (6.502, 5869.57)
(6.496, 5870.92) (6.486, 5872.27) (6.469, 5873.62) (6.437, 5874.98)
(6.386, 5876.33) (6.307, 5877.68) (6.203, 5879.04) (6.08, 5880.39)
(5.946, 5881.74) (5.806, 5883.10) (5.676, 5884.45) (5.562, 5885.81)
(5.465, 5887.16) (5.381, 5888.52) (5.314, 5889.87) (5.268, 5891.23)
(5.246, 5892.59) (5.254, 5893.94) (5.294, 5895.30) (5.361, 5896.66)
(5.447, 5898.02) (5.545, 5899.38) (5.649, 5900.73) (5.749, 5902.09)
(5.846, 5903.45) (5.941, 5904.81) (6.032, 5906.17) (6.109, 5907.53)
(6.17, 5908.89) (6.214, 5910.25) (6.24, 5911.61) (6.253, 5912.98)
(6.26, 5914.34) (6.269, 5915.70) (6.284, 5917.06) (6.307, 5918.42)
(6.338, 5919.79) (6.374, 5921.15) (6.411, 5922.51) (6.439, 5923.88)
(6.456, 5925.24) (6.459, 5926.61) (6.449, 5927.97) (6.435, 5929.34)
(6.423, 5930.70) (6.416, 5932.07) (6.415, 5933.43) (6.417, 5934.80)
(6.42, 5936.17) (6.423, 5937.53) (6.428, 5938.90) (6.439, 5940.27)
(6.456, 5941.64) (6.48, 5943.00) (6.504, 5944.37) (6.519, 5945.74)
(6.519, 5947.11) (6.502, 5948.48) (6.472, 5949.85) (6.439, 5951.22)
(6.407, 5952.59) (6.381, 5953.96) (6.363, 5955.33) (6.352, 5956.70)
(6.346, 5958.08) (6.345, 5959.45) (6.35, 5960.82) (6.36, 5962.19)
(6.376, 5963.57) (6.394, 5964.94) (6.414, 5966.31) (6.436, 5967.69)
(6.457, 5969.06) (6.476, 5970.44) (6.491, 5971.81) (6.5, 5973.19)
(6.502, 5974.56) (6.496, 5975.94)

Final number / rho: 37.8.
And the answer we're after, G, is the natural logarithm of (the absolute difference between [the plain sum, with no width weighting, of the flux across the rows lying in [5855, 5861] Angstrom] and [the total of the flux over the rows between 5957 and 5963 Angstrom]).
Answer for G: 0.1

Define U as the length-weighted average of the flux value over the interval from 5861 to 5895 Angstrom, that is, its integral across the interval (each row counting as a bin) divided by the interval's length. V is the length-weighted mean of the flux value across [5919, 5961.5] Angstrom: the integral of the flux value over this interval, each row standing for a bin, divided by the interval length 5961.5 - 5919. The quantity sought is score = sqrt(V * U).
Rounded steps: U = 6.0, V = 6.42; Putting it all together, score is 6.23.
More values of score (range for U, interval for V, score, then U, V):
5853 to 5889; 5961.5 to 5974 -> 6.37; 6.3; 6.44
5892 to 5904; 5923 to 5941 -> 5.94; 5.5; 6.43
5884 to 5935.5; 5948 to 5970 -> 6.19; 6.0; 6.40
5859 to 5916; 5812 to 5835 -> 6.47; 6.0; 6.96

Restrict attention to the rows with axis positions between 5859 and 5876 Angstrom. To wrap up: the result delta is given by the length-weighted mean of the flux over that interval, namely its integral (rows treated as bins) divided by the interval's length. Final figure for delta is 6.52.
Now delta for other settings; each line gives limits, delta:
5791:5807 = 6.69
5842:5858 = 6.69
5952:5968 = 6.37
